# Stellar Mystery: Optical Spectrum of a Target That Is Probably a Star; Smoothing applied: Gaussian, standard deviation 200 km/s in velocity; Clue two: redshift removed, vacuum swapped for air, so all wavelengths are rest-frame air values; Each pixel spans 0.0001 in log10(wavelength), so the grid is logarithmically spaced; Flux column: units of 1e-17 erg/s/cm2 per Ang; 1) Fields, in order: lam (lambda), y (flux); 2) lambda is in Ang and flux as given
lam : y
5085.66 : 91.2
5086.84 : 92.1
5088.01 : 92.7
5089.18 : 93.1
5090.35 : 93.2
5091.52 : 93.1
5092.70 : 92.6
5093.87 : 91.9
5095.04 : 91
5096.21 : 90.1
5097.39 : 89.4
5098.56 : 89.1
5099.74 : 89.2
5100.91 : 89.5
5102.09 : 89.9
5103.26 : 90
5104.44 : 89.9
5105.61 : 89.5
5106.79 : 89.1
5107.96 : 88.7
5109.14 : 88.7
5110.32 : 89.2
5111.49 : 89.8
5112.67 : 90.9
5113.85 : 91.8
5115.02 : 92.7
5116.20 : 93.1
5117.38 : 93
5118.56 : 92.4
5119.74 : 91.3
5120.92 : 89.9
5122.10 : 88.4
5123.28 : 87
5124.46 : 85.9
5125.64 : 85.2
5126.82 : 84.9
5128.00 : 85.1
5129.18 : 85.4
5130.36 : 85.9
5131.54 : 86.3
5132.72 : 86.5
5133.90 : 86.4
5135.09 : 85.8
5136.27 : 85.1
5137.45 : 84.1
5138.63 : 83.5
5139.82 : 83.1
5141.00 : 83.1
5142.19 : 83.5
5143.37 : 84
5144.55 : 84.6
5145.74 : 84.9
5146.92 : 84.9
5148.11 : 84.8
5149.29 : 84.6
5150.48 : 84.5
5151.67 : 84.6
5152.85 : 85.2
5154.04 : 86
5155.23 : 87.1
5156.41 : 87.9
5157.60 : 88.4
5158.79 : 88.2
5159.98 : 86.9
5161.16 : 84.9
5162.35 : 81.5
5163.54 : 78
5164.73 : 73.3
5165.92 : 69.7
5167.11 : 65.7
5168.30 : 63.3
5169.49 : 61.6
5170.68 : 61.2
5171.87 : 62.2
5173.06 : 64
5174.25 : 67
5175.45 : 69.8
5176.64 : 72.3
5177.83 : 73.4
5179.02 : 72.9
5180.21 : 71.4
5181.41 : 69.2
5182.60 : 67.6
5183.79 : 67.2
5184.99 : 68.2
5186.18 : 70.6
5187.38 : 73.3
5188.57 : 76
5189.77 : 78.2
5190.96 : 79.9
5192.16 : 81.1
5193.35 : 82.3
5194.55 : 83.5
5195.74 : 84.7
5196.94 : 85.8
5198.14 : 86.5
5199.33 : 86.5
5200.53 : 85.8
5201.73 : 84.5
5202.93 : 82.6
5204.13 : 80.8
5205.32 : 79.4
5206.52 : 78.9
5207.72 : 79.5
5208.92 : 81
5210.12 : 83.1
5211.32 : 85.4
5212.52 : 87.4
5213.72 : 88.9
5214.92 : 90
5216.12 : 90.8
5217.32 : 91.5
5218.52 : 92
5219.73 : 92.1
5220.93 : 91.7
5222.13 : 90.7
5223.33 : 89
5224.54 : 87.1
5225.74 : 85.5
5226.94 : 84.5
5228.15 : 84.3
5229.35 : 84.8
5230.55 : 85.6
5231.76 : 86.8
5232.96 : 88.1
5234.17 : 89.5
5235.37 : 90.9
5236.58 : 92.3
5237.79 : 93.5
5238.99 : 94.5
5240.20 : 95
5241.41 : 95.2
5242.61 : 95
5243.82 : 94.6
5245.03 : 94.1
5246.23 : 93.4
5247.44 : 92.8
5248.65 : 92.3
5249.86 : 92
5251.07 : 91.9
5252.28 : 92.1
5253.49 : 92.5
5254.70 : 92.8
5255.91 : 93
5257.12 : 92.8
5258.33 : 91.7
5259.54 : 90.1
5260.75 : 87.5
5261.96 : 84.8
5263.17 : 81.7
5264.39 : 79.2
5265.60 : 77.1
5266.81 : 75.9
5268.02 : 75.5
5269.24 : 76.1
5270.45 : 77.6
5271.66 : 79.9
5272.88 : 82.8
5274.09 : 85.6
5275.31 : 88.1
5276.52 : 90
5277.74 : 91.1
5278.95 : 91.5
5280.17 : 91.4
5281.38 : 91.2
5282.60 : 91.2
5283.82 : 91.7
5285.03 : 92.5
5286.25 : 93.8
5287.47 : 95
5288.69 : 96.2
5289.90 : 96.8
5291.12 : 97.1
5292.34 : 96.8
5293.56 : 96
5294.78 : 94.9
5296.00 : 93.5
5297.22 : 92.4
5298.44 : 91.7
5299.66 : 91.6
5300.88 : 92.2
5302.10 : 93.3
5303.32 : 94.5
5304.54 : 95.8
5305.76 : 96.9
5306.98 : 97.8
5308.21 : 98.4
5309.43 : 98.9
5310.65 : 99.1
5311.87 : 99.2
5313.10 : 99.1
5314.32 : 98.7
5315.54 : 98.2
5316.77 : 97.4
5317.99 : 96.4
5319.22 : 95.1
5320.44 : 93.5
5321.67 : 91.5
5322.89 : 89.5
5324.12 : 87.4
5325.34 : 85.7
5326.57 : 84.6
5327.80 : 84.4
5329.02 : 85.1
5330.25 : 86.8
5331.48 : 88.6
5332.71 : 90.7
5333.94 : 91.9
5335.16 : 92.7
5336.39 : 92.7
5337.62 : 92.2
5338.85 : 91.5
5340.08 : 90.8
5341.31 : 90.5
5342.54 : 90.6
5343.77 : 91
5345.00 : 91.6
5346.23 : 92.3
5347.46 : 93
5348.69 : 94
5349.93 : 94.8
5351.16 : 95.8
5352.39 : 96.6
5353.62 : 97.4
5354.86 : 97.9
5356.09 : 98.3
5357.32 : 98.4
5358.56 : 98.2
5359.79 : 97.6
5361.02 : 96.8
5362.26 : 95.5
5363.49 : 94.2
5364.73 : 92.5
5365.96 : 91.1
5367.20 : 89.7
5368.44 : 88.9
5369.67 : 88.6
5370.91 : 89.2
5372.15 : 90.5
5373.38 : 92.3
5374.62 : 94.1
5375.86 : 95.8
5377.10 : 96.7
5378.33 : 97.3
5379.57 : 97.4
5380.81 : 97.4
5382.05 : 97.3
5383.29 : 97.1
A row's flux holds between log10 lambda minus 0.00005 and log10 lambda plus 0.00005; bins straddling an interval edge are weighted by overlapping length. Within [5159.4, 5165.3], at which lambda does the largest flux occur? 5159.98 Ang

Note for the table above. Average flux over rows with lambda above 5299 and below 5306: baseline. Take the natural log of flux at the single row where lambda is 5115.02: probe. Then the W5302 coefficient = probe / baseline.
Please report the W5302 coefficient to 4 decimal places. 0.0482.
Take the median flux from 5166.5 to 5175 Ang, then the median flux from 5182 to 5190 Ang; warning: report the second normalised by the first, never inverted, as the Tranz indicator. 1.12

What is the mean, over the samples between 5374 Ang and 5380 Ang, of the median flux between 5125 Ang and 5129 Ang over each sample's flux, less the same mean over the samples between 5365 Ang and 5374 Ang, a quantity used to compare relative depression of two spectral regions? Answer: -0.06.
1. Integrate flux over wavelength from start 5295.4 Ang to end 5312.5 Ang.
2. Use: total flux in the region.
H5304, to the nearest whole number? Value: 1631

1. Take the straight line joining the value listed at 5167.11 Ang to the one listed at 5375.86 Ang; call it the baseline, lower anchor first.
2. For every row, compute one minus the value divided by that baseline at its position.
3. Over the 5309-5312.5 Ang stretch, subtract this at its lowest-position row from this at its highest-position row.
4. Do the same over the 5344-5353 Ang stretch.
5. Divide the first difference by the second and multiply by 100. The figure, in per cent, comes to -3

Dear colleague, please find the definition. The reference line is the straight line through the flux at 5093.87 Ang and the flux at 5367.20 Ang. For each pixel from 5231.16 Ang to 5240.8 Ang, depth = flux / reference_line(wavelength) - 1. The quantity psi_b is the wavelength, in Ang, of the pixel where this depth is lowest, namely 5231.76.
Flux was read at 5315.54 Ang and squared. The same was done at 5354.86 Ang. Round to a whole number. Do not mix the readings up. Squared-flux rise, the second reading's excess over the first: -59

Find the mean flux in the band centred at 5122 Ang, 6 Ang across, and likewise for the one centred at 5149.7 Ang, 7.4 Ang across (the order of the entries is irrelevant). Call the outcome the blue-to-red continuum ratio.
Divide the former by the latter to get 1.044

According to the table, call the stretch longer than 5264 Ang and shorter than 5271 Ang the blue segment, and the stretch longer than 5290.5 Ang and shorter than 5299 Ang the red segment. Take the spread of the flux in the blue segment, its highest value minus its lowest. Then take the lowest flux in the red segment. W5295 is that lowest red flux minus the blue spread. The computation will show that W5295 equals 88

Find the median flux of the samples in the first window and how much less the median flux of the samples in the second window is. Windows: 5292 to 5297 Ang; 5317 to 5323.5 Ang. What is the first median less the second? 2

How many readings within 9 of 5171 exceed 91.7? 0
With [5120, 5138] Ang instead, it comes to 0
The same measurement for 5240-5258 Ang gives 15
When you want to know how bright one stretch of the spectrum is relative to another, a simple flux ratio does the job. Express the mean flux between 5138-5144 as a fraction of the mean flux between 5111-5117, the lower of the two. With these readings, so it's 0.91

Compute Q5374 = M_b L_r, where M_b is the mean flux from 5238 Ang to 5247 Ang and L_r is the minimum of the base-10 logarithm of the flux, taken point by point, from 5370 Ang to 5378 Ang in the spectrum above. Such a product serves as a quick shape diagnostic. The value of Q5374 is 184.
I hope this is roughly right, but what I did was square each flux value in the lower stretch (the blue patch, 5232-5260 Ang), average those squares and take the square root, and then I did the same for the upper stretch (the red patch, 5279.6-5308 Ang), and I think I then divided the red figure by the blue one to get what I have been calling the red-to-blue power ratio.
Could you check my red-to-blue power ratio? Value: 1.02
